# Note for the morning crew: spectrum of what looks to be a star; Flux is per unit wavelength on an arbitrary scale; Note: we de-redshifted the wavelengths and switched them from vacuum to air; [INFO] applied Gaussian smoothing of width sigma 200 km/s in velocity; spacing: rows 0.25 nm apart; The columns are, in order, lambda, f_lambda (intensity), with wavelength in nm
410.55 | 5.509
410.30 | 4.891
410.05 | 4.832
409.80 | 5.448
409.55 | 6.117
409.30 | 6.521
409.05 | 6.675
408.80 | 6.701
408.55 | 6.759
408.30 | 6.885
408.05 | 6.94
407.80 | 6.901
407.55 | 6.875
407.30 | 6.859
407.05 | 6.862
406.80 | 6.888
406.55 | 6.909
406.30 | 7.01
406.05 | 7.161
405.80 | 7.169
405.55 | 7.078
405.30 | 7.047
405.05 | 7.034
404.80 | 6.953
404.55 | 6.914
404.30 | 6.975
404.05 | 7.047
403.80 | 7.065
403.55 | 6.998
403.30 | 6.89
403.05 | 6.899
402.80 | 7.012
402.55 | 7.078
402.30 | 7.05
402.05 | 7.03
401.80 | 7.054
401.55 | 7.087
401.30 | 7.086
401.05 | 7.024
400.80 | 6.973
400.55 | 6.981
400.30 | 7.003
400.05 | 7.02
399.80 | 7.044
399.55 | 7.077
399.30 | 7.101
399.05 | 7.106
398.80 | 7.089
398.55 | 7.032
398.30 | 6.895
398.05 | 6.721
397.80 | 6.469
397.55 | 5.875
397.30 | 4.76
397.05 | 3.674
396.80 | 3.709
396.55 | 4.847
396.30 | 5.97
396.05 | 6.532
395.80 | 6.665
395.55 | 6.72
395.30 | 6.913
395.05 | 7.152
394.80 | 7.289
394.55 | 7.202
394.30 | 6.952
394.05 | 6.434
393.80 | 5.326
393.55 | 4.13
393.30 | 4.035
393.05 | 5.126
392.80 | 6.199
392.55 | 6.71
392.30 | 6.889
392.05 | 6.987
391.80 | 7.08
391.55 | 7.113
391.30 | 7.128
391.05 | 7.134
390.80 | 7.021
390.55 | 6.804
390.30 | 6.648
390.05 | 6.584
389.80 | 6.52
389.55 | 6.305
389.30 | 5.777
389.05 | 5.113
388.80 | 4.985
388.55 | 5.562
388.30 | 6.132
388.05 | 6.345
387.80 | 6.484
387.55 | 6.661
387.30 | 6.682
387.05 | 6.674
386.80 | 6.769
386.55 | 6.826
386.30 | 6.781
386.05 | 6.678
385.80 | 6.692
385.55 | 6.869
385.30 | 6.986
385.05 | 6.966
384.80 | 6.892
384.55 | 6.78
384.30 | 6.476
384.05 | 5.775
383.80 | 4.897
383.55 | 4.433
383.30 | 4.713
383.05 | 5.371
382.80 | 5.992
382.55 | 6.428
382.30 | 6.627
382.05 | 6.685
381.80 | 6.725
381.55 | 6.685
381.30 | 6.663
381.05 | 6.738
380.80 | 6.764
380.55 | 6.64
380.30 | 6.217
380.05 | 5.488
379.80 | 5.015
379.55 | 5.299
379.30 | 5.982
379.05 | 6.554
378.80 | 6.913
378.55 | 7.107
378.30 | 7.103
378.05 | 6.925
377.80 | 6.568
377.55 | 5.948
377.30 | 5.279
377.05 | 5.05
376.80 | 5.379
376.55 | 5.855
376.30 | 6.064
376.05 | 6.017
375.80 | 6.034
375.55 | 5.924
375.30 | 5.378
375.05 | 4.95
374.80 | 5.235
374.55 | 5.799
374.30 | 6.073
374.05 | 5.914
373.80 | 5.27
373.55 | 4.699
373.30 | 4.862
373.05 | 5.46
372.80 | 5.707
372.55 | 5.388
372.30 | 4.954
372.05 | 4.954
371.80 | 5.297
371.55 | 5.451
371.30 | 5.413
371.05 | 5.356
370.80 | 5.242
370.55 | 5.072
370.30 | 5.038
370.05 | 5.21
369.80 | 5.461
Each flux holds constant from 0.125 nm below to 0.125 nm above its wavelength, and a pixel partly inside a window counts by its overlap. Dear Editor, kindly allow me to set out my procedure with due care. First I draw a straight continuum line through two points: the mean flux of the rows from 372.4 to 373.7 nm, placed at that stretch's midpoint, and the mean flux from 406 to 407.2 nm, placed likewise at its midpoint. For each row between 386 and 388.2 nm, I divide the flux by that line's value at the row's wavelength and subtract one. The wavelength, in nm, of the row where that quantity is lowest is 388.05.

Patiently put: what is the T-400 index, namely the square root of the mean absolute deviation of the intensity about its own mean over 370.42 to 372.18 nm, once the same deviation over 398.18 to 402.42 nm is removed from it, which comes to 0.32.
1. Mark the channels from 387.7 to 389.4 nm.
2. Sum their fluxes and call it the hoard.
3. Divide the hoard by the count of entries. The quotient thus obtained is 5.8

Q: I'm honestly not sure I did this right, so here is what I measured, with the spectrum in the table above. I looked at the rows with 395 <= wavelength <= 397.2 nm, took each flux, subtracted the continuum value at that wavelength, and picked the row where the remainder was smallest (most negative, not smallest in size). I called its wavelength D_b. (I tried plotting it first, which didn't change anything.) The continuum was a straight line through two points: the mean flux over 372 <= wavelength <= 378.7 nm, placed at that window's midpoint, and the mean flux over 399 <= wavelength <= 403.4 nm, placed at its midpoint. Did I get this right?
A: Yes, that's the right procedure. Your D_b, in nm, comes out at 397.05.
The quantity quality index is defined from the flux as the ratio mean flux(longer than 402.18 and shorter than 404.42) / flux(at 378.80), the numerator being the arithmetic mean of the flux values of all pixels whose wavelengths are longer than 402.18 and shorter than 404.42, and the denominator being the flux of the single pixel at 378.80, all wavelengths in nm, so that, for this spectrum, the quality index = 1.01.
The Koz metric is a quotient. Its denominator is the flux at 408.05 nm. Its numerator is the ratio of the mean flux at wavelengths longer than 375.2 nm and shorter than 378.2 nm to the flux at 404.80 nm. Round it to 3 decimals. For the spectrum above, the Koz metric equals 0.122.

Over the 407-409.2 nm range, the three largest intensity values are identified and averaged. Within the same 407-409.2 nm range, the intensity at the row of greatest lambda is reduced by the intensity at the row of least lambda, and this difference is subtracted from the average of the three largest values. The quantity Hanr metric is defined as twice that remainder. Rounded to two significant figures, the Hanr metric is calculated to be 14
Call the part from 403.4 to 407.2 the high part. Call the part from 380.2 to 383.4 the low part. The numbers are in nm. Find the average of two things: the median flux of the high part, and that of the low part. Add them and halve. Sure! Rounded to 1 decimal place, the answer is 6.8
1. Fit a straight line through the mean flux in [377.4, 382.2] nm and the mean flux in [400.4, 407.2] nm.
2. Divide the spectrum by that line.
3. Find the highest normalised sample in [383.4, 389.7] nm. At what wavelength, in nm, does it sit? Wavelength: 385.30 nm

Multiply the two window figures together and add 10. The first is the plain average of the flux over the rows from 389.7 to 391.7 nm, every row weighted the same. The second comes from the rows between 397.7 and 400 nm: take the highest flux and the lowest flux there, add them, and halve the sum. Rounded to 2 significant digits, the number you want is 57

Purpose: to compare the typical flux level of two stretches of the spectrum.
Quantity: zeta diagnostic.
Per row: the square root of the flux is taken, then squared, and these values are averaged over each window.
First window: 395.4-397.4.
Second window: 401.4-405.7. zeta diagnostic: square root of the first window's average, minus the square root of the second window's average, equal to -0.33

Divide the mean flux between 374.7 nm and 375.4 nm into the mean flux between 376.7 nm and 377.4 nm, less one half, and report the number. 0.5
